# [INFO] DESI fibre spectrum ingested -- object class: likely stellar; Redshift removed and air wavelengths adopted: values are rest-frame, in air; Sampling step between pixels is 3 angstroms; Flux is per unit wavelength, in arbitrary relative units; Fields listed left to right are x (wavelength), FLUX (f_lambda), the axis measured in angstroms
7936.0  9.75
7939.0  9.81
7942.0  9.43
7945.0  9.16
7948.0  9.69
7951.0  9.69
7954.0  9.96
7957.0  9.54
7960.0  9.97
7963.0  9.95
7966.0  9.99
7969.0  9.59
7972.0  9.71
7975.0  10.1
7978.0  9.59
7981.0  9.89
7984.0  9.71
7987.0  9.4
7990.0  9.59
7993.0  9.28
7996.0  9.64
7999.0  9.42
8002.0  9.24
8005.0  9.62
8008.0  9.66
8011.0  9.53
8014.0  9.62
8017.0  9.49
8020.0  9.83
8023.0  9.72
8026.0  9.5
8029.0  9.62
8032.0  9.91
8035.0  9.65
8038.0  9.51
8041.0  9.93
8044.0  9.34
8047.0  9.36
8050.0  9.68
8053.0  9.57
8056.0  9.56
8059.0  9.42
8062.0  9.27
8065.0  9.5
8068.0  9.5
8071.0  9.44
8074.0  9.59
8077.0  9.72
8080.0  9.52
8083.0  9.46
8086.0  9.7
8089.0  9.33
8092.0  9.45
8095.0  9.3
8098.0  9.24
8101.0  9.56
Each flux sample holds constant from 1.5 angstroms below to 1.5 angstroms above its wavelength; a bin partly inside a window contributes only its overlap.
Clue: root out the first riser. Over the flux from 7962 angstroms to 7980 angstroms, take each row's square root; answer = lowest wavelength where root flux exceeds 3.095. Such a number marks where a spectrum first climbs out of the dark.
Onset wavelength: 7963.0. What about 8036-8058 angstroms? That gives 8041.0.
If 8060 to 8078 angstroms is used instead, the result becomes 8074.0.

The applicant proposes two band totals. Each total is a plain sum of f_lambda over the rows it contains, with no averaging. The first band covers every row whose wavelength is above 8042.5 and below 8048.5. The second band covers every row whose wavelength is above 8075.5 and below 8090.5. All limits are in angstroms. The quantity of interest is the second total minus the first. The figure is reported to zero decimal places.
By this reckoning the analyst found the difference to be 29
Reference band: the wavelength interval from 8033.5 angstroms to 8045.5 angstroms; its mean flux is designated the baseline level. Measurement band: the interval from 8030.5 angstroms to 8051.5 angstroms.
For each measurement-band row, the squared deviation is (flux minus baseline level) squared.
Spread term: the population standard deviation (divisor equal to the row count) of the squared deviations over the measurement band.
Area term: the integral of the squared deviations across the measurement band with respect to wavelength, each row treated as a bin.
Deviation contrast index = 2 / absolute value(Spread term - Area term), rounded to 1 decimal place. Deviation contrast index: 2.0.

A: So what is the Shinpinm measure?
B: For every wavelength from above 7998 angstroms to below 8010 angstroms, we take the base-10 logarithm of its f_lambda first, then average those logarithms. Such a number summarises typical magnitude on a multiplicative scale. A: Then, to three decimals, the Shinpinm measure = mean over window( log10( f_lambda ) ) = 0.977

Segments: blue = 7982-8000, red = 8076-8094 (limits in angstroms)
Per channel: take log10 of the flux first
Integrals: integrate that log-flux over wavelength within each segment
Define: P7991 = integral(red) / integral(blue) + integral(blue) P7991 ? 18.6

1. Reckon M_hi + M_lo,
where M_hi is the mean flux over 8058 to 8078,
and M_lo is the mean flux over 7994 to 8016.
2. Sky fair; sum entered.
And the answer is 19.0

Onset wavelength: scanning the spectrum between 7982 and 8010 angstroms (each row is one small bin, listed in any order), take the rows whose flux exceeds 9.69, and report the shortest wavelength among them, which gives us 7984.0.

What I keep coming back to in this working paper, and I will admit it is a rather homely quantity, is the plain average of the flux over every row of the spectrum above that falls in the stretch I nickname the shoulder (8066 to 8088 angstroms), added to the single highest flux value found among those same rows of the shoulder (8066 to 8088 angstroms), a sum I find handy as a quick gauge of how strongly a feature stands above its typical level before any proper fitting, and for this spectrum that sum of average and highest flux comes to 19.3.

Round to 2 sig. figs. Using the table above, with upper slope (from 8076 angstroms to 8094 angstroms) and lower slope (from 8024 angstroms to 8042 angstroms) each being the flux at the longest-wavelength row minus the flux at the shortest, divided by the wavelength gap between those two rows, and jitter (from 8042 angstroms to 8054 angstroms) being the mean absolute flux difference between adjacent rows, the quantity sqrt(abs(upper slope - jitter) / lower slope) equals 2.4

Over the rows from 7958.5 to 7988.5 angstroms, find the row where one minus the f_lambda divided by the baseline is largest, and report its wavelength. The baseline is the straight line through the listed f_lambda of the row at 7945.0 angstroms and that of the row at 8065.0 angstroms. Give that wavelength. 7987.0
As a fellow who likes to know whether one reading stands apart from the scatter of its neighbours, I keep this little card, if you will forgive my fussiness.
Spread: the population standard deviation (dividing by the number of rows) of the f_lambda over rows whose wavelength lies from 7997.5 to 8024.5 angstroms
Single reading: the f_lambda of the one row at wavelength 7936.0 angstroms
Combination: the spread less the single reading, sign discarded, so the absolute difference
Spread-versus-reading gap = 9.59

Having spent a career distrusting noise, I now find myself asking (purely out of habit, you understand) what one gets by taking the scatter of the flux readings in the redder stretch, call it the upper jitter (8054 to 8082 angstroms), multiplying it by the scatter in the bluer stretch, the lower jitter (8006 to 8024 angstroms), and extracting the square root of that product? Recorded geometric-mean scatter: 0.12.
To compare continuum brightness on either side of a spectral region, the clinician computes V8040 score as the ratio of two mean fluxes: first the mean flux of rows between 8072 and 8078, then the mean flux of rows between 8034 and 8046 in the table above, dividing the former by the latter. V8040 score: 1.00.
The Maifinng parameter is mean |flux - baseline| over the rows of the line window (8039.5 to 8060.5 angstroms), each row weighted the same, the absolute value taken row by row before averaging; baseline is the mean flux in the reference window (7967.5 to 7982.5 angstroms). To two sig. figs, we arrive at 0.27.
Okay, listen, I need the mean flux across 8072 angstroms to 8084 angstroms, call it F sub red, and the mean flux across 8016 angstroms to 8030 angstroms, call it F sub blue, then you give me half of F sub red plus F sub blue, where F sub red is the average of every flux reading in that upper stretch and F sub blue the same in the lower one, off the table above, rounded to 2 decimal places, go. 9.60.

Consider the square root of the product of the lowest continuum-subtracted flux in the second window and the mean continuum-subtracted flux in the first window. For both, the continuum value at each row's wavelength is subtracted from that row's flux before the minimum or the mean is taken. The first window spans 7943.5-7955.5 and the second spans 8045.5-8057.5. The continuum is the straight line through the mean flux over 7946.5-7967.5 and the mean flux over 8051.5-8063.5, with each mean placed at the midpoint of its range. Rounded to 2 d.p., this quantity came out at 0.18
